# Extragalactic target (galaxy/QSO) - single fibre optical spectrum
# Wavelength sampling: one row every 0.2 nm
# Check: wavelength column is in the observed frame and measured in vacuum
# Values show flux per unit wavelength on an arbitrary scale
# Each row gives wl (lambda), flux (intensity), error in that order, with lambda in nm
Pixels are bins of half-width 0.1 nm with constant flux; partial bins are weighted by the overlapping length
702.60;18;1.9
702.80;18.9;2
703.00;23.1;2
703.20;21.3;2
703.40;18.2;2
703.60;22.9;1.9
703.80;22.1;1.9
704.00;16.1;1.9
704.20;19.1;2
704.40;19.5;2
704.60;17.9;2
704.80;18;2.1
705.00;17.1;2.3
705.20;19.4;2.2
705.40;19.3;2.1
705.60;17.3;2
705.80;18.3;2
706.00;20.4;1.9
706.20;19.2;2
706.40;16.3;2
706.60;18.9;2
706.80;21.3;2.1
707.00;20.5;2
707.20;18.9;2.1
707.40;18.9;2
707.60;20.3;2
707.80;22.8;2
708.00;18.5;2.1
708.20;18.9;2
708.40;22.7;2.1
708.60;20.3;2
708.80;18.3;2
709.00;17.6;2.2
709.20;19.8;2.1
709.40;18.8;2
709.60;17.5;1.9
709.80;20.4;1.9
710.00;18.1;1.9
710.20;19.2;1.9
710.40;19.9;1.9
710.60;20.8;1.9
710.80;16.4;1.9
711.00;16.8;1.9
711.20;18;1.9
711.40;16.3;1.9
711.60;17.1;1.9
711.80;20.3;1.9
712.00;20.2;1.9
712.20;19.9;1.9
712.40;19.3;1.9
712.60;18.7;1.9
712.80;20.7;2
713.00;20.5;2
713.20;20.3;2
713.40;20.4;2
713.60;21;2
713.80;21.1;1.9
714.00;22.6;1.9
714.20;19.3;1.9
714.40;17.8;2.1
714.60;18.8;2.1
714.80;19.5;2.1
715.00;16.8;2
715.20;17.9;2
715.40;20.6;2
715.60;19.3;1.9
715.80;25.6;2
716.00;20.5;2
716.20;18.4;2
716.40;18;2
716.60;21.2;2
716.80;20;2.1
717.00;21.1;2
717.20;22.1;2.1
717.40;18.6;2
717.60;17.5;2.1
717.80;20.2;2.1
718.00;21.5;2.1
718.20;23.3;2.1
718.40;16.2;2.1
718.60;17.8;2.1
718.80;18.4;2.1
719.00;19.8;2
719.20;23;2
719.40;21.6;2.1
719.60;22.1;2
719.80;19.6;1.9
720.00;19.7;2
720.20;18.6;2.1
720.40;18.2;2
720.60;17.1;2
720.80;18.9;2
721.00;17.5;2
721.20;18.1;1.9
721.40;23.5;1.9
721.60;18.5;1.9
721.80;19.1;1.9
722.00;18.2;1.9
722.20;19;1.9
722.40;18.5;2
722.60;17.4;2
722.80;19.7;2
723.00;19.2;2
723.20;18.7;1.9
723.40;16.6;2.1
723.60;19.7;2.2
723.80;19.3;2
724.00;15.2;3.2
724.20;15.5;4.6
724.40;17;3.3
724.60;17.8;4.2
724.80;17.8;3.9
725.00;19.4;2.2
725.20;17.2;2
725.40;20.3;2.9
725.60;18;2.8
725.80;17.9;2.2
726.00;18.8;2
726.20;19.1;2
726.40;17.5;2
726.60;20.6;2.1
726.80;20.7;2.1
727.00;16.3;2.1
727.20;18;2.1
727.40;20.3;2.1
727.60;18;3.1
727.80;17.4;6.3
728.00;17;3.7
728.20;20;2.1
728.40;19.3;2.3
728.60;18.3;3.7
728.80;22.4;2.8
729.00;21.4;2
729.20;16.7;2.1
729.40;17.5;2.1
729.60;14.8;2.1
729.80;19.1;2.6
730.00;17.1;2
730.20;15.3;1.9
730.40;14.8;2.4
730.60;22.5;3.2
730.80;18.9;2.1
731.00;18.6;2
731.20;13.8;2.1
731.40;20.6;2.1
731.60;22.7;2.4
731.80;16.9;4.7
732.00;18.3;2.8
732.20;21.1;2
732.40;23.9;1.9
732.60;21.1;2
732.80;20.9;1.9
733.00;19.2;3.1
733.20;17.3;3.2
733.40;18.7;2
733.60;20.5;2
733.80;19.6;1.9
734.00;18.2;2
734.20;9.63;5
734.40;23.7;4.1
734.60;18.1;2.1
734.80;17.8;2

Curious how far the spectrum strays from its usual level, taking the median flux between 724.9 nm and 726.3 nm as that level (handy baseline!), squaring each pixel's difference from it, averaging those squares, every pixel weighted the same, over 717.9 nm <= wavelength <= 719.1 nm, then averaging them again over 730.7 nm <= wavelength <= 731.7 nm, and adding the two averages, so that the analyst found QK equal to 15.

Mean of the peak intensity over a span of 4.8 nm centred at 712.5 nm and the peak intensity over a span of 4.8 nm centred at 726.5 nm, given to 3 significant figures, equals 22.5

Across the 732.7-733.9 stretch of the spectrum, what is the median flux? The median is 19.4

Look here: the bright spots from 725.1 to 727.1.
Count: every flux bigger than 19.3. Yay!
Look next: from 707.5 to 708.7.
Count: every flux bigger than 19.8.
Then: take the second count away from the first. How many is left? -1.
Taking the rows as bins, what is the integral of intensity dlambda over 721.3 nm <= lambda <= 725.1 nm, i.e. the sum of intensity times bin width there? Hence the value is 70.0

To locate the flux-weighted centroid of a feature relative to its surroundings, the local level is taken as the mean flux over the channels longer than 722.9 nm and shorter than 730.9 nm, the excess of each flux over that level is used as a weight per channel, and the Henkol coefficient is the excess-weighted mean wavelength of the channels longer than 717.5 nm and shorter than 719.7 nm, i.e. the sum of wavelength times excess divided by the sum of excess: 718.88 nm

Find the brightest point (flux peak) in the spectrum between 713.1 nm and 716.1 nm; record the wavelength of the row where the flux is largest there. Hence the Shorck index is 715.80 nm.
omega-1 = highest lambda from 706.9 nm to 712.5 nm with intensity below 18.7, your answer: 711.60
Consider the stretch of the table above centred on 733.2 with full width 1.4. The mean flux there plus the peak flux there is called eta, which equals 40.71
